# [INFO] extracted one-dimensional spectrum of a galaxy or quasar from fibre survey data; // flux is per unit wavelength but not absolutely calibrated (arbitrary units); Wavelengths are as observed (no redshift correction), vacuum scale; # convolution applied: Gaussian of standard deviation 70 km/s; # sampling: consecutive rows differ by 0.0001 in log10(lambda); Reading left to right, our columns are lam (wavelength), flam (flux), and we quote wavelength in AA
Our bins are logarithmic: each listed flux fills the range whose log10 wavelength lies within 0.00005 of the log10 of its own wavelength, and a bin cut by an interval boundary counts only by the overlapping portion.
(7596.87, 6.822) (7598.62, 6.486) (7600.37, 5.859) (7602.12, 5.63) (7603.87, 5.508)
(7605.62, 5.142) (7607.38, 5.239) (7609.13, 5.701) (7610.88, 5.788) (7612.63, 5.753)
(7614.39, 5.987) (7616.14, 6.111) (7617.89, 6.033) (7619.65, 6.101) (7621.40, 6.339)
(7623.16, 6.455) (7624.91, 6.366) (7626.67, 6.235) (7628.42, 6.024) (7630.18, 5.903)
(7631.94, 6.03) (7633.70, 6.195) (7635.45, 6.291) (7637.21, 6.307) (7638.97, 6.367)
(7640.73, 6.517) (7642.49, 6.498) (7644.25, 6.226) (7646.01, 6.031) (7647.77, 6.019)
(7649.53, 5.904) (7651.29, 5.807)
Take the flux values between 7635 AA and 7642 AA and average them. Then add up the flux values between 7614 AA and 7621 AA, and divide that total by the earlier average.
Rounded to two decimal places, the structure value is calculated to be 3.80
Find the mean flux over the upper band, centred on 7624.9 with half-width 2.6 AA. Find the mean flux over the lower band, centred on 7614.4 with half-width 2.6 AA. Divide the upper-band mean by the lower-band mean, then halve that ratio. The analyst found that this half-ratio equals 0.534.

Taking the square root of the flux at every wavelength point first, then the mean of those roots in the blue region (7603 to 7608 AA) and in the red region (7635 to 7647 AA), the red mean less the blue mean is 0.21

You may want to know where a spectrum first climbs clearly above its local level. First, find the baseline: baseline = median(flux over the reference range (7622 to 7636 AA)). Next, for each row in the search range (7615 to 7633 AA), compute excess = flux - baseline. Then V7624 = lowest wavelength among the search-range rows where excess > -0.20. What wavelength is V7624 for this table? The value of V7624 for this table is 7616.14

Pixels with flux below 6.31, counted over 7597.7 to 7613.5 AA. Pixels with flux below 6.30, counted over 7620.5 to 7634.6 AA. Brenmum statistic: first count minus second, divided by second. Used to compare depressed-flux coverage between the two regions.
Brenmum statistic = 0.6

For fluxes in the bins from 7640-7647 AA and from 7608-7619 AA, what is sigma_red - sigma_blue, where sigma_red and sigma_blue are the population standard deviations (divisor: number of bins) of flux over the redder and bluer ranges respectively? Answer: 0.05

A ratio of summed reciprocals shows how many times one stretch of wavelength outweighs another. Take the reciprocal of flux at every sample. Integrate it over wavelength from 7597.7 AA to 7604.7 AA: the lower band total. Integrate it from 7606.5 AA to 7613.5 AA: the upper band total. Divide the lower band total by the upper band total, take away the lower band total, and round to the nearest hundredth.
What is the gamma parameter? -0.24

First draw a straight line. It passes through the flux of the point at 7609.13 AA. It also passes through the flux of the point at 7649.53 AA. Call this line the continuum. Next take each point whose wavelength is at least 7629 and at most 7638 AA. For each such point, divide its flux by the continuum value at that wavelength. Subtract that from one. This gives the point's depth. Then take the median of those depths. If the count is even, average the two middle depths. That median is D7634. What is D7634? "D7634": -0.064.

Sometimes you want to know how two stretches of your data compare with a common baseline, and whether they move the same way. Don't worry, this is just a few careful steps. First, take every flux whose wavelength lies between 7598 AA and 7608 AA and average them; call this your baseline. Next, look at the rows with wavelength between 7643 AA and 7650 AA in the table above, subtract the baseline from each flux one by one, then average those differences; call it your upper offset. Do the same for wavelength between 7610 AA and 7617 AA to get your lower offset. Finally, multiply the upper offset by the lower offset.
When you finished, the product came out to 0.1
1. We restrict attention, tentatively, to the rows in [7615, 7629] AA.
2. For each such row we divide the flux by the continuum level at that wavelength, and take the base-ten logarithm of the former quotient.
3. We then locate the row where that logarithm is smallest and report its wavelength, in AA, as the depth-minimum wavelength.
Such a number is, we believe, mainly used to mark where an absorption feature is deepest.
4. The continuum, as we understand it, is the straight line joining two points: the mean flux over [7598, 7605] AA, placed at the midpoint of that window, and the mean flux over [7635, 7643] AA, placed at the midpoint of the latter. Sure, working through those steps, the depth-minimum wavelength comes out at 7628.42 AA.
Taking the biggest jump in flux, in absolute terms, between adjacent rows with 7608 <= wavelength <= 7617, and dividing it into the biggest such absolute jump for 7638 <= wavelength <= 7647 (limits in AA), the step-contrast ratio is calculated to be 1.2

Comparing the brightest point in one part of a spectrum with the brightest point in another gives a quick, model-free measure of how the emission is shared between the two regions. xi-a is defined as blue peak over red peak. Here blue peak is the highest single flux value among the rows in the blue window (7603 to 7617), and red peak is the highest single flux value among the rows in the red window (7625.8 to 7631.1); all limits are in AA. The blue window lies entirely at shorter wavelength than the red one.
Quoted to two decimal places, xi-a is 0.98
